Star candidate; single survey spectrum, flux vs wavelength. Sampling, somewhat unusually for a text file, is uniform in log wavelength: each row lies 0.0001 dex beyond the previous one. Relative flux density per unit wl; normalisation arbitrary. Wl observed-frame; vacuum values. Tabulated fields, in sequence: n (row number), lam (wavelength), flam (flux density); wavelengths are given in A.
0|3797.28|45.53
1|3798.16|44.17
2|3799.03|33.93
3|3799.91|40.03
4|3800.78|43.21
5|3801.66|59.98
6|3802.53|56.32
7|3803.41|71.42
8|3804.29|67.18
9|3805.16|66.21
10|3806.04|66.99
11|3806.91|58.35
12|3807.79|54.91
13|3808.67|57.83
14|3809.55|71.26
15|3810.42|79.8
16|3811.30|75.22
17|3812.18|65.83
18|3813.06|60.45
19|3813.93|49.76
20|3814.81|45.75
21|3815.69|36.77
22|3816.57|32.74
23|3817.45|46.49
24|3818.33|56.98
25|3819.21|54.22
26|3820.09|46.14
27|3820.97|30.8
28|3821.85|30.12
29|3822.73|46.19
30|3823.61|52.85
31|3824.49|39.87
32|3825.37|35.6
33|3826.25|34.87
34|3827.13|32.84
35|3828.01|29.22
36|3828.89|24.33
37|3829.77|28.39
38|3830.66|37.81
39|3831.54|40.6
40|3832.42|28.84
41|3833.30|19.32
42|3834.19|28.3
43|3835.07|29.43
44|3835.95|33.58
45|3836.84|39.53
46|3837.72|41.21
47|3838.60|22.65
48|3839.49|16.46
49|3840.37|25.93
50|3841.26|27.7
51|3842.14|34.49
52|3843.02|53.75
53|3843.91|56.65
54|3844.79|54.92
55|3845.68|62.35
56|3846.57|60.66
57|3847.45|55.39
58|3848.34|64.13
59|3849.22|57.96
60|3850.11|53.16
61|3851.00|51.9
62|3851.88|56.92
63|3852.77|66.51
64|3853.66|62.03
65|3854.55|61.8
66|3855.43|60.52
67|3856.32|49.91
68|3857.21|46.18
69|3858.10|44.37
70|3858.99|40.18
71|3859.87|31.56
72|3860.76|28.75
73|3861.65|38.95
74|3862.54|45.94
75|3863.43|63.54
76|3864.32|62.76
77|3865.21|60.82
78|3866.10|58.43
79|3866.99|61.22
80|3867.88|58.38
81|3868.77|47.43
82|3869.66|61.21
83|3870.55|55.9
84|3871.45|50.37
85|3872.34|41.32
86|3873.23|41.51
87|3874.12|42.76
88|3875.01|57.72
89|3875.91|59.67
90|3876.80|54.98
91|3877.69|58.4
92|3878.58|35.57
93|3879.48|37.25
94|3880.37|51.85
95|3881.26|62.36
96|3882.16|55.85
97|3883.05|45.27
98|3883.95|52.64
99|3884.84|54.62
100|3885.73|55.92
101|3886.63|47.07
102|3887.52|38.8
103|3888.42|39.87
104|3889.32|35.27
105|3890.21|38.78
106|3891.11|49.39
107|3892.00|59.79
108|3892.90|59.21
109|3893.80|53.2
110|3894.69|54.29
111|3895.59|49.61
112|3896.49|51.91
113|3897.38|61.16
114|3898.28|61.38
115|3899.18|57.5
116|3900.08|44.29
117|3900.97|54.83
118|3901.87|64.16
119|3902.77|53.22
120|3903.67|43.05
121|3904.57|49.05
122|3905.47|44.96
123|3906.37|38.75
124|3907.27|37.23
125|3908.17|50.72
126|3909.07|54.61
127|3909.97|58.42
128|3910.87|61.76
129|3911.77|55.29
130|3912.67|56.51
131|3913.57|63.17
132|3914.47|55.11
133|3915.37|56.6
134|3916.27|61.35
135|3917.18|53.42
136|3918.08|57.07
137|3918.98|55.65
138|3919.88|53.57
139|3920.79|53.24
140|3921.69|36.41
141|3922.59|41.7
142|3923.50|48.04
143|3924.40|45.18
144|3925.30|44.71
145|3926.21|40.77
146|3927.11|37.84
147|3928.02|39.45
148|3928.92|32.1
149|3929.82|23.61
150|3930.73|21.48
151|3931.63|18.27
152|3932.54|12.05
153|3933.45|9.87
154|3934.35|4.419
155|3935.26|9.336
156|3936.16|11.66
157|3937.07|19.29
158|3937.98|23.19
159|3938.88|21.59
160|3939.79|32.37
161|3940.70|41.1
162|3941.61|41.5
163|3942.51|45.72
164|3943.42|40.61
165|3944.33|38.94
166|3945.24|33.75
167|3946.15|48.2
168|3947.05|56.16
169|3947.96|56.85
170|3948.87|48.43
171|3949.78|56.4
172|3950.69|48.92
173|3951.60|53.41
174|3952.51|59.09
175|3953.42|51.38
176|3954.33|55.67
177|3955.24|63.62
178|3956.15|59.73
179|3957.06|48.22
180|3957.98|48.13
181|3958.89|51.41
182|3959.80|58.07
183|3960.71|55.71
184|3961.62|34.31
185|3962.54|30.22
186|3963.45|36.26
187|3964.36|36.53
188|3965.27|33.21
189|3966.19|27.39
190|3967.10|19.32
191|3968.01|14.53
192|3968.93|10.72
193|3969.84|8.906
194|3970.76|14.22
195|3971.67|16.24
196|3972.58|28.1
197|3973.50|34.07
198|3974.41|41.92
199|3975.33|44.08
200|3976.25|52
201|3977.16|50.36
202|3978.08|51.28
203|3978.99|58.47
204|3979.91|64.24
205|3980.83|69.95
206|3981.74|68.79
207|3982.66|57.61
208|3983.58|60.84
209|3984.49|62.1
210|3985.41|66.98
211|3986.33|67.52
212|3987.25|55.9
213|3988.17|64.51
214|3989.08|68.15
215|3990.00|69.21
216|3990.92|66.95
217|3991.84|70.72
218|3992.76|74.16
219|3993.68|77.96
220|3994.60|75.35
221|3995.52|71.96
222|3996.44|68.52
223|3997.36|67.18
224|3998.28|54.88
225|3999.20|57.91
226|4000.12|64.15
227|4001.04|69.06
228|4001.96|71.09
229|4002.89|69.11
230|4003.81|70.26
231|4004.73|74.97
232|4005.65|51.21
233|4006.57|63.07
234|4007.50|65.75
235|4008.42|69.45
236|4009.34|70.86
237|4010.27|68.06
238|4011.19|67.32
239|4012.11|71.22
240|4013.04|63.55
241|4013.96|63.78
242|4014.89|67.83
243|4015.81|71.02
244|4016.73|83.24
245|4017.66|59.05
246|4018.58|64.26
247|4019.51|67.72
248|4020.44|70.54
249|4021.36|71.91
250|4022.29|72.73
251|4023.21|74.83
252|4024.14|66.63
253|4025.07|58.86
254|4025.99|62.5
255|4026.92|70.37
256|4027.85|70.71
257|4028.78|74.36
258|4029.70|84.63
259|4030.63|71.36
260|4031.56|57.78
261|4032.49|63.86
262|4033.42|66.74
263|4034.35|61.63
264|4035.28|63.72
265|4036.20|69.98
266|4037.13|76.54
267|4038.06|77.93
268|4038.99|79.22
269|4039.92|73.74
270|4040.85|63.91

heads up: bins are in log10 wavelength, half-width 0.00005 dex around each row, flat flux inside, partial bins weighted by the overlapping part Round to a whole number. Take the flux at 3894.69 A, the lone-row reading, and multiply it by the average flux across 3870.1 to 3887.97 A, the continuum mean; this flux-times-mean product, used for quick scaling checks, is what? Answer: 2714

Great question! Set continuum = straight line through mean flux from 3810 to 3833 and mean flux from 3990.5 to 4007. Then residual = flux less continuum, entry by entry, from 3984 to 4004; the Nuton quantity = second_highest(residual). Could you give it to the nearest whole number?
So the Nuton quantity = 8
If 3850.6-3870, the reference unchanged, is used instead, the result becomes 14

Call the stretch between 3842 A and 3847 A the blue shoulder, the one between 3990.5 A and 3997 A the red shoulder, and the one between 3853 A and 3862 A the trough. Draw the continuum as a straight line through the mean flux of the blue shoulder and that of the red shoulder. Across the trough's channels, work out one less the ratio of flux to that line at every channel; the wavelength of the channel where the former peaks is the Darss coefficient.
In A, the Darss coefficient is 3860.76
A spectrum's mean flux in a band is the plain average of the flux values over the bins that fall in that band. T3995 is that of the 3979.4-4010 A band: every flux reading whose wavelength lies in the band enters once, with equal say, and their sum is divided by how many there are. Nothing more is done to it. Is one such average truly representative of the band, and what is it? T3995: 66.7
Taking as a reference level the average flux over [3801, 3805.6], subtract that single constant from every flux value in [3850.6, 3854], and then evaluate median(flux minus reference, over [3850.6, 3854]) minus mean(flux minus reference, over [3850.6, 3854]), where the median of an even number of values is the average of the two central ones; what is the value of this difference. 0.1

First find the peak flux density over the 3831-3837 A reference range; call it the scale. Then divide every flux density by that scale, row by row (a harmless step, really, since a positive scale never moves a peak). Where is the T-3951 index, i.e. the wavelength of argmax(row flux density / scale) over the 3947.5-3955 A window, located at 3952.51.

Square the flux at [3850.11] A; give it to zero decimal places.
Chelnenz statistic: 2826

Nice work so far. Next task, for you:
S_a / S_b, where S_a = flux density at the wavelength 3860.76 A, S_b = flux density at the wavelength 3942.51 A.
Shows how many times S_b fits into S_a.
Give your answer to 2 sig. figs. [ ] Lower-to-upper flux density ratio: 0.63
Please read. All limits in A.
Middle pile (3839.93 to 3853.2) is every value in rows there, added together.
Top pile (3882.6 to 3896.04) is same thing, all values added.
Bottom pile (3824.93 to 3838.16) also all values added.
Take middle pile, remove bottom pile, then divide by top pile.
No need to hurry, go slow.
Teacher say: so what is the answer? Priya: 0.41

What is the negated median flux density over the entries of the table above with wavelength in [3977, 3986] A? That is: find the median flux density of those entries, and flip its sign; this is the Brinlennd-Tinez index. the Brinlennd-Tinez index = -61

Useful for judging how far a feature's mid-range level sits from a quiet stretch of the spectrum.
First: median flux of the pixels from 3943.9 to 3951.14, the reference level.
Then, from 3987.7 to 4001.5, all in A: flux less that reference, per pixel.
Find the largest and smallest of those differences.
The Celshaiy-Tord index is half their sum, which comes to 17.7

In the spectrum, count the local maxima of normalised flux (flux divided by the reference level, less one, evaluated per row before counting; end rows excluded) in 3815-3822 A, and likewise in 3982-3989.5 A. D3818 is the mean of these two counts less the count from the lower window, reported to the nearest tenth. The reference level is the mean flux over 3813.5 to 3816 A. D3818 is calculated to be 0.0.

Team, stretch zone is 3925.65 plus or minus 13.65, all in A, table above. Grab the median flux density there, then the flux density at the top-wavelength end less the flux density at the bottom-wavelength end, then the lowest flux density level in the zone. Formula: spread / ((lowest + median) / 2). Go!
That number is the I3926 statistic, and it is -1.6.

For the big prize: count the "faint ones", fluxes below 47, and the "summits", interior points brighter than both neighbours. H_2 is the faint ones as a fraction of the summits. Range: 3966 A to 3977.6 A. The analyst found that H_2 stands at 11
